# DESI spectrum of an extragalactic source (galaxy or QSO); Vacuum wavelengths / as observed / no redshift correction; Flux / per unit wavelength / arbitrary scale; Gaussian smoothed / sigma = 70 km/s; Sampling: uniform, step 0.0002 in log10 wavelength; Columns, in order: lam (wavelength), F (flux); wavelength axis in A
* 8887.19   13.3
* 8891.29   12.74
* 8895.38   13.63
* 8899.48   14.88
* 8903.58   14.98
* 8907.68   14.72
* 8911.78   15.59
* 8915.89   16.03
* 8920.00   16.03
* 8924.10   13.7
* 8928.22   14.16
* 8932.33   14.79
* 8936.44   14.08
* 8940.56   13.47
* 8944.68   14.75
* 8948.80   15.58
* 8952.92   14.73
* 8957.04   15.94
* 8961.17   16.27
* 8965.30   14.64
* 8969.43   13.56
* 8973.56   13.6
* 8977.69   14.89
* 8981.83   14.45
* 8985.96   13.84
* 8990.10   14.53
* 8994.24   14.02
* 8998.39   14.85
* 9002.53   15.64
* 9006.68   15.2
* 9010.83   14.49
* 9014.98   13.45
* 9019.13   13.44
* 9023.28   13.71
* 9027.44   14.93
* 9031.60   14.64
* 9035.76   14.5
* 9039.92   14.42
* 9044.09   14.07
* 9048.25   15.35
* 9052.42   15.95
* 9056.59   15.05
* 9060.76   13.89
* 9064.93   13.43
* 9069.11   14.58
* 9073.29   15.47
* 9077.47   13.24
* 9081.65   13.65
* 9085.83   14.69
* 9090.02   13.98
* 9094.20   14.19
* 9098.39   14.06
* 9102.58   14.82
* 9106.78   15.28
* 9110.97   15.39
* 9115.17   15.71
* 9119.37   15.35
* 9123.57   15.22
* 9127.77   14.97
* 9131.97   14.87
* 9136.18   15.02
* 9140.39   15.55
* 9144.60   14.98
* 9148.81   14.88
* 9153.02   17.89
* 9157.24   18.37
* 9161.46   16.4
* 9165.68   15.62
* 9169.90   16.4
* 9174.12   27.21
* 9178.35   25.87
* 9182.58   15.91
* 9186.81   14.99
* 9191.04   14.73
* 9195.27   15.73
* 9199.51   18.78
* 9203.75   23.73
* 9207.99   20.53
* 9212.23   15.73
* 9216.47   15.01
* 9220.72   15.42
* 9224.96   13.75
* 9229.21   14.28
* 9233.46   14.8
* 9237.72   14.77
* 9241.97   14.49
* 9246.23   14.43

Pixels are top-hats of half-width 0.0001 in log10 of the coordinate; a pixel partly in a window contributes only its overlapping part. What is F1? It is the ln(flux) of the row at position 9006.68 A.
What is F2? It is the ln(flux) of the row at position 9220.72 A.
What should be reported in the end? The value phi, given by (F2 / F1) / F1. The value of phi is 0.369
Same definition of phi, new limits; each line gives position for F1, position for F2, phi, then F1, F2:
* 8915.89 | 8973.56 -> 0.339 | 2.77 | 2.61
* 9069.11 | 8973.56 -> 0.363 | 2.68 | 2.61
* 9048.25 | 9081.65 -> 0.350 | 2.73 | 2.61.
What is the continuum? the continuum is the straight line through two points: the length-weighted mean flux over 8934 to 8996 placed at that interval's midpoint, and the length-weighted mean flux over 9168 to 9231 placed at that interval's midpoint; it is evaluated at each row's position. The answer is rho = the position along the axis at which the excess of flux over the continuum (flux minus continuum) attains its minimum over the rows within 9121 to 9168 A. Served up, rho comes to 9148.81 A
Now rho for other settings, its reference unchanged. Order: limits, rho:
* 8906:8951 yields 8940.56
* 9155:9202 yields 9191.04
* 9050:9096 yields 9077.47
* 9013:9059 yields 9019.13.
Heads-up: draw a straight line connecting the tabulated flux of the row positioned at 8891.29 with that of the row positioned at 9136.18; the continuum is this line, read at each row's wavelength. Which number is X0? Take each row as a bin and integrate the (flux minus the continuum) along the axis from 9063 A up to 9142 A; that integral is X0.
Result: 0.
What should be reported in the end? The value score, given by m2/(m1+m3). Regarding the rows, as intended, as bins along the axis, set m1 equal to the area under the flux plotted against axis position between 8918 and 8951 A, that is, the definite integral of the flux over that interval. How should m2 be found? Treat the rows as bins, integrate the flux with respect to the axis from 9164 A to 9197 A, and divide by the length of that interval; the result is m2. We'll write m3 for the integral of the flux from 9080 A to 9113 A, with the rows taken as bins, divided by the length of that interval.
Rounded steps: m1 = 481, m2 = 18.4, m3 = 14.5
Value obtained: 0.0371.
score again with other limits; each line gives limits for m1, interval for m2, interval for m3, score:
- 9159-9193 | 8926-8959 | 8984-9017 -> 0.0229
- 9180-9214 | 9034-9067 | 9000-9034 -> 0.0237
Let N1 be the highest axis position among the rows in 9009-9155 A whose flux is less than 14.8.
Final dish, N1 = 9098.39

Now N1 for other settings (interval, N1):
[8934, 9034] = 9031.60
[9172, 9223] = 9191.04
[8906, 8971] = 8969.43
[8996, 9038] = 9035.76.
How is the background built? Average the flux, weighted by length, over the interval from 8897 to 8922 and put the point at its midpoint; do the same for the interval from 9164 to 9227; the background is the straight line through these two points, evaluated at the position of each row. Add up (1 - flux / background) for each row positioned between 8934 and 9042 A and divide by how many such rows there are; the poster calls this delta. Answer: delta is 0.095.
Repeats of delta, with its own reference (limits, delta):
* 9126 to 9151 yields 0.138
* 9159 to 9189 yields -0.064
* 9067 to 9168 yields 0.121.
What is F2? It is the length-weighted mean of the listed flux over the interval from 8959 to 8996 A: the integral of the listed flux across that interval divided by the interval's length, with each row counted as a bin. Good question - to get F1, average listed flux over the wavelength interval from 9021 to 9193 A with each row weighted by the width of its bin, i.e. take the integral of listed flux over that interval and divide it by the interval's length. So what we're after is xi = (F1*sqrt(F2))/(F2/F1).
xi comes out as 64.0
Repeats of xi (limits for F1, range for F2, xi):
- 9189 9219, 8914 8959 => 81.5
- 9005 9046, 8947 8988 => 53.1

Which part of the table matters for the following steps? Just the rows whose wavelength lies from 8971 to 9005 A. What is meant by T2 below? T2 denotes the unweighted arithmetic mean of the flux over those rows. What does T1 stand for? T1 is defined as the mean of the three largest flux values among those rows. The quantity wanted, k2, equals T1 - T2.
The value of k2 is 0.6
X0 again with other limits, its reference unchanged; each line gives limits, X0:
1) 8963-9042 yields 46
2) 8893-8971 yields 132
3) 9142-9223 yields 188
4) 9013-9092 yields 8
